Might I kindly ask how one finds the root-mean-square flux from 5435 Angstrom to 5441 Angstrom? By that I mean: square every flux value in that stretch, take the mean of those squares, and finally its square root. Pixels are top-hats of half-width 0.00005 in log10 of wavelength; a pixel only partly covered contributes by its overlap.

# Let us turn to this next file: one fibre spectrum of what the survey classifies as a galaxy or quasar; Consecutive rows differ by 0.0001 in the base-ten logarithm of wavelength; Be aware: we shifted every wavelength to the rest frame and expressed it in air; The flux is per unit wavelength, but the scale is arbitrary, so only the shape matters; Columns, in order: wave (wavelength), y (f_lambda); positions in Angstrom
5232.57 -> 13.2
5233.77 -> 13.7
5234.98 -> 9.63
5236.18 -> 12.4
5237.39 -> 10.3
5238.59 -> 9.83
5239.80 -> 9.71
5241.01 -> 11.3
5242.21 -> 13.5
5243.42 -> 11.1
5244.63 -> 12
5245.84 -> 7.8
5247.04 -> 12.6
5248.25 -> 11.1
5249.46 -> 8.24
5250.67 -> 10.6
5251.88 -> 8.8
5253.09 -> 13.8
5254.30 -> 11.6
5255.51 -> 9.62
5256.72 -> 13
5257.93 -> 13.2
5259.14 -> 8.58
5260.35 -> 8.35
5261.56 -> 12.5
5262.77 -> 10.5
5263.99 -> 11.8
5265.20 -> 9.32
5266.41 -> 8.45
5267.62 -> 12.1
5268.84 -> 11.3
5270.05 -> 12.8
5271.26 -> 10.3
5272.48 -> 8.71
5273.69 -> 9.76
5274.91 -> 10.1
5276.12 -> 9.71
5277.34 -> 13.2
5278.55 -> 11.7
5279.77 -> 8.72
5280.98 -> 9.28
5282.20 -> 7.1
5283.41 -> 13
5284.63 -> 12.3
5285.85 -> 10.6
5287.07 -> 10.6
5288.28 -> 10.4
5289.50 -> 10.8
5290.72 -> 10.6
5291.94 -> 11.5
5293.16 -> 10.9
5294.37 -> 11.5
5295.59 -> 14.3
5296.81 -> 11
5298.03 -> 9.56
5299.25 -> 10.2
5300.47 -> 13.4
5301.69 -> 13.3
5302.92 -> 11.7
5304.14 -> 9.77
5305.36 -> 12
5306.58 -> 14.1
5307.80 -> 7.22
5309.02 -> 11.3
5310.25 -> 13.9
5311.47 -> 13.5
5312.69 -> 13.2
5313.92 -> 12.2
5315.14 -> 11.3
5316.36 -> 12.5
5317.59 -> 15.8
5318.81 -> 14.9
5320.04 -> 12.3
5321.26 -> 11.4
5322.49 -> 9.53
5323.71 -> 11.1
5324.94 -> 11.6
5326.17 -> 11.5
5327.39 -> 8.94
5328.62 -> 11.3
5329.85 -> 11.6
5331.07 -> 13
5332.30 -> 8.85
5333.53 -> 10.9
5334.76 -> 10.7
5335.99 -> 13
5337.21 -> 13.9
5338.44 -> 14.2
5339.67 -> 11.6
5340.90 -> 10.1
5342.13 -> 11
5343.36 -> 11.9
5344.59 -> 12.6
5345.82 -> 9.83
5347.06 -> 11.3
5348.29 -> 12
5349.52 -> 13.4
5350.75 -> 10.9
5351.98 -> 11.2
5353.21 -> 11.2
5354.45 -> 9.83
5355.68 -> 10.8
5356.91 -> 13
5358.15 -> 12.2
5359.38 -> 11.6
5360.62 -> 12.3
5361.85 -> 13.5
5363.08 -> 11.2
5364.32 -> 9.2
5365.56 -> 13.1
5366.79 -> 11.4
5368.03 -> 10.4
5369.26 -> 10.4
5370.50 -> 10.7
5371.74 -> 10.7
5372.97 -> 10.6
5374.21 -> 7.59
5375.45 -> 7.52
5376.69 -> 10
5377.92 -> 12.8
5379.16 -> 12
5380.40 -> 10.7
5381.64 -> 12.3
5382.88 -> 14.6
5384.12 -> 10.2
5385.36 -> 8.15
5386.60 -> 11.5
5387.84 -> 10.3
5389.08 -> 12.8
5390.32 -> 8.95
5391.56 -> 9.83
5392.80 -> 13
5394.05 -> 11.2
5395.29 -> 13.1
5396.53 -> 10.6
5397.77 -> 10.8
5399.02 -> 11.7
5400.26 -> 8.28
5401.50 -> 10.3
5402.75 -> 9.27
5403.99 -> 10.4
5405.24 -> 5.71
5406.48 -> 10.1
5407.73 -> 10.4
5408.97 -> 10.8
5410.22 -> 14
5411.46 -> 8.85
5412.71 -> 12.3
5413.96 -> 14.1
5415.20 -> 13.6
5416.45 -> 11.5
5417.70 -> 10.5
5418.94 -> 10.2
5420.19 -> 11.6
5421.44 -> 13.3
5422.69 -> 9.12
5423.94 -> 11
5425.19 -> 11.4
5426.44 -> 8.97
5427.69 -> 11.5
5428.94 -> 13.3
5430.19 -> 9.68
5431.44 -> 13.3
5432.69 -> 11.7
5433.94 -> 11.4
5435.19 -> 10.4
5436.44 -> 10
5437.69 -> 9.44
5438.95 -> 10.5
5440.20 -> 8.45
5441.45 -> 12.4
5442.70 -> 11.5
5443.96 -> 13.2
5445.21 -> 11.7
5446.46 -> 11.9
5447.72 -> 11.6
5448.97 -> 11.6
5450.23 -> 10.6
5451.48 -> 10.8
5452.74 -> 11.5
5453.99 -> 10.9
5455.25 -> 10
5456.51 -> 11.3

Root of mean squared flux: 9.8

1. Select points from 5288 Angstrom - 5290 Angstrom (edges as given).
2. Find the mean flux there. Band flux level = 10.6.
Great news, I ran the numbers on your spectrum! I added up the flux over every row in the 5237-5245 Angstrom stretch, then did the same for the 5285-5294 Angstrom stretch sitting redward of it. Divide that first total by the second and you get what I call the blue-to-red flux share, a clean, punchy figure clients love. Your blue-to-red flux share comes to 1.03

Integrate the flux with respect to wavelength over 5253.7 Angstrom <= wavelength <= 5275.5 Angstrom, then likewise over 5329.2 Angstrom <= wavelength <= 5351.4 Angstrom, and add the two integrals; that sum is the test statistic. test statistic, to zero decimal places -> 492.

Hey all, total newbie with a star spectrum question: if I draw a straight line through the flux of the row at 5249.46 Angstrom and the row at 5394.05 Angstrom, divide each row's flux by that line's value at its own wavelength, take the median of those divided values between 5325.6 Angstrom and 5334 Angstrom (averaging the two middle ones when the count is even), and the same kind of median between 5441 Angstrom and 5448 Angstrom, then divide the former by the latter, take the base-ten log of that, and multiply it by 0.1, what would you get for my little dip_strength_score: 0.0076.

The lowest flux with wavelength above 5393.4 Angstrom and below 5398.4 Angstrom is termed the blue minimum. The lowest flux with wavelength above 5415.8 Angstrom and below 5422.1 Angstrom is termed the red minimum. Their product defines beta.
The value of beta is 108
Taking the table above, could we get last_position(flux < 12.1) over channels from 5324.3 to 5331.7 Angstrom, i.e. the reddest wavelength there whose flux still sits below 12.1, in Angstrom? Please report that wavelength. 5329.85 Angstrom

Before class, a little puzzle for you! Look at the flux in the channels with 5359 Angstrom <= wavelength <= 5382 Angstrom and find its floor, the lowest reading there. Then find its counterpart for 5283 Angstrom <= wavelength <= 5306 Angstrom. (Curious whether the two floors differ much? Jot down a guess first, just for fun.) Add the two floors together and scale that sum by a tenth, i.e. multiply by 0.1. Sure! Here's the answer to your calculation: 1.71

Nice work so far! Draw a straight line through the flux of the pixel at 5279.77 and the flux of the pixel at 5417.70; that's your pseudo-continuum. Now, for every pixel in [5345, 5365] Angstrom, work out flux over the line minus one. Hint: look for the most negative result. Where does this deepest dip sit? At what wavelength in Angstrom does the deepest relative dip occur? 5364.32 Angstrom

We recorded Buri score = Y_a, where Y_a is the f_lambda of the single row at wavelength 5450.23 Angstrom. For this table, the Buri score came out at 10.6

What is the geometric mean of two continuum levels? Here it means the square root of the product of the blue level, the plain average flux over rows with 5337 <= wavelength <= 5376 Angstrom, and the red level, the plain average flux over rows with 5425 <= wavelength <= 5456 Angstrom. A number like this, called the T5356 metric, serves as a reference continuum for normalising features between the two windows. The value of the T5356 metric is 11.2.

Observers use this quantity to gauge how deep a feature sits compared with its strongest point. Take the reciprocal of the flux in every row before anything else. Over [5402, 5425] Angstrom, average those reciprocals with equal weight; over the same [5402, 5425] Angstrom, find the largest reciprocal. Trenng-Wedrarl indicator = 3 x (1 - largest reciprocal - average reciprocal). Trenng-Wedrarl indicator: 2.19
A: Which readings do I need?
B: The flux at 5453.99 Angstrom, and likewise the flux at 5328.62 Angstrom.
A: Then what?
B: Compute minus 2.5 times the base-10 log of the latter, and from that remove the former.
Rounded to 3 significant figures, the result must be -13.5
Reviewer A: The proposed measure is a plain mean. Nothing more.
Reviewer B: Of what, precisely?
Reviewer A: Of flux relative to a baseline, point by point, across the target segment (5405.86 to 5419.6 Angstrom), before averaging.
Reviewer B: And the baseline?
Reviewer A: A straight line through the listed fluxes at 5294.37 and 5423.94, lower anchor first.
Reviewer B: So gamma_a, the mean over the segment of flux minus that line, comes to 0.44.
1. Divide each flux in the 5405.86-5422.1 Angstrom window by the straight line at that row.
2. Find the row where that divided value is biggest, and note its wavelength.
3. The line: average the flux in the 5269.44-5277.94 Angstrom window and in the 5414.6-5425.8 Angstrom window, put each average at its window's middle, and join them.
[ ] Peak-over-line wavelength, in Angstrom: 5413.96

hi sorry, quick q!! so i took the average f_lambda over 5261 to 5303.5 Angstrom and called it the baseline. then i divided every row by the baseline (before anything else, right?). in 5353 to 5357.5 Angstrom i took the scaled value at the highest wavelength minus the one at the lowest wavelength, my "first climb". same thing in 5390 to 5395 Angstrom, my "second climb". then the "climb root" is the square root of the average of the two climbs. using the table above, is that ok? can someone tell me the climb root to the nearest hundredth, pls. 0.43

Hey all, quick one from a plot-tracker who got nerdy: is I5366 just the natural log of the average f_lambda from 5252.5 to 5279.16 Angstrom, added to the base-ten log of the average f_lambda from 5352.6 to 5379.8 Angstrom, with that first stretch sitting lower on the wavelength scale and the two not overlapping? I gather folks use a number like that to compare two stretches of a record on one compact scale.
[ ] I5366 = 3.43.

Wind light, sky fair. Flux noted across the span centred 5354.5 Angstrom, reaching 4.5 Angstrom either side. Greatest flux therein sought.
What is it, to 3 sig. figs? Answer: 13.0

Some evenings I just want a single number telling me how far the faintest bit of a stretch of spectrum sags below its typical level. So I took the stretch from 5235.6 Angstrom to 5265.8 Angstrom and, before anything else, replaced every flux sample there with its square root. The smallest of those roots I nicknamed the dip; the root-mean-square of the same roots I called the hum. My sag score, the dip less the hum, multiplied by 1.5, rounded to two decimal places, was -0.75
